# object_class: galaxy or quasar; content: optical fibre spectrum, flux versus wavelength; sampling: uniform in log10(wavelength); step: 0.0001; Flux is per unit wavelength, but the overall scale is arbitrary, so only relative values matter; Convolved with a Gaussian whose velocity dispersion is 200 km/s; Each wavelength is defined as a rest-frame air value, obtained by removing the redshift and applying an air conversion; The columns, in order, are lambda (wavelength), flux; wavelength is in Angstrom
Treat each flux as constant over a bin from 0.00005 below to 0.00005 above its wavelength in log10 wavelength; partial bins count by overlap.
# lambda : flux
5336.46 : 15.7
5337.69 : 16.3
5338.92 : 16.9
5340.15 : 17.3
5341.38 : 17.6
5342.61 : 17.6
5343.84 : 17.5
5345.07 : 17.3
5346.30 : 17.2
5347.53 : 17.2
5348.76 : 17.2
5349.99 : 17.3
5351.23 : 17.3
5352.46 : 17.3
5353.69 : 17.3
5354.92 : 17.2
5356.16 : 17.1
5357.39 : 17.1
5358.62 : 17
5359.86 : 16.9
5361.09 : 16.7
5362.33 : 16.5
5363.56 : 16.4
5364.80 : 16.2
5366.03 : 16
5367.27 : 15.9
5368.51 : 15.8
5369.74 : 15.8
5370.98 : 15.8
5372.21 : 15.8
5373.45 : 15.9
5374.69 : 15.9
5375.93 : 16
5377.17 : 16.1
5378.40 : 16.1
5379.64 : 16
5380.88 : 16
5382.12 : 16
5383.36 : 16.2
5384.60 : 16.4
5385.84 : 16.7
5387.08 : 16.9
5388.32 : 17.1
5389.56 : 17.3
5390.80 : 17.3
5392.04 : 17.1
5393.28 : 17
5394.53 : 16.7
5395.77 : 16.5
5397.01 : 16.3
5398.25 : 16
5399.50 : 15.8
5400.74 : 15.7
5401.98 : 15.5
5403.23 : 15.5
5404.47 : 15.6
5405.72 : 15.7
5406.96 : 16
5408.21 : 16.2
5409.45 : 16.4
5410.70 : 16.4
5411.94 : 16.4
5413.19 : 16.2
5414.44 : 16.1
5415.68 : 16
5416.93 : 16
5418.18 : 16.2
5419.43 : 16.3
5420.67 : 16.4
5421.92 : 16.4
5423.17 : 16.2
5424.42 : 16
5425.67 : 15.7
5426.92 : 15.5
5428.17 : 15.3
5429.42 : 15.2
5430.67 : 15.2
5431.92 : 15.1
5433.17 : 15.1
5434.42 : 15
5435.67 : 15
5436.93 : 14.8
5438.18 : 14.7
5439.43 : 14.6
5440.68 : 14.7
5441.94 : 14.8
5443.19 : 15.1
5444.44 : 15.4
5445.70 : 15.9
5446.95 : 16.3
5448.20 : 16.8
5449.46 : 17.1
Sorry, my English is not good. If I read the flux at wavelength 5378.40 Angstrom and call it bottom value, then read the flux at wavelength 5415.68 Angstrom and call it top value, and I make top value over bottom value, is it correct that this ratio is 0.994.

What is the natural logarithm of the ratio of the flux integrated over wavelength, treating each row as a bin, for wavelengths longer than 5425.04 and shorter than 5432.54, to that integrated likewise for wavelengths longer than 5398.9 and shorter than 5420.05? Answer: -1.1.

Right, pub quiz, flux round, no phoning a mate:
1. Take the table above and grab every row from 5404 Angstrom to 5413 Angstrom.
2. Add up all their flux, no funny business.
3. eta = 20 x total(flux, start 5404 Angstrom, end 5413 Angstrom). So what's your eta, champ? 2254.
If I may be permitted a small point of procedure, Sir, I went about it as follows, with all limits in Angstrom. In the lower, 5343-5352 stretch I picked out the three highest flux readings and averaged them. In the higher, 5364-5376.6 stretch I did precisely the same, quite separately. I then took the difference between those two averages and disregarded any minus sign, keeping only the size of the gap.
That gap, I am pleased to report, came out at 1.30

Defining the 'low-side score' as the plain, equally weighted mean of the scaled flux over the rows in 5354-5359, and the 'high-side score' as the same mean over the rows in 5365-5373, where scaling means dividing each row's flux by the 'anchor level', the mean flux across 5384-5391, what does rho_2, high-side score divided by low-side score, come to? 0.927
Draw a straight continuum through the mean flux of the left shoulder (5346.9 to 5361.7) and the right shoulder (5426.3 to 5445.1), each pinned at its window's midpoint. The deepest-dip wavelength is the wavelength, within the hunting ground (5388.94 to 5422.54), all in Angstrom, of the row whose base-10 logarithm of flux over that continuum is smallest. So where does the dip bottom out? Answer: 5401.98 Angstrom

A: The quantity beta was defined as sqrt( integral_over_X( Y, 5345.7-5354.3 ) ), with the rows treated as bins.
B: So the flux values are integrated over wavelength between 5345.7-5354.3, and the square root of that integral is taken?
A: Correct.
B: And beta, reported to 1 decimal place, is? 12.2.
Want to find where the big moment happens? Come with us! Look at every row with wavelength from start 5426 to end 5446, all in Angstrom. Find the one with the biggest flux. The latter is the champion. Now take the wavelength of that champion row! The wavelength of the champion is 5445.70 Angstrom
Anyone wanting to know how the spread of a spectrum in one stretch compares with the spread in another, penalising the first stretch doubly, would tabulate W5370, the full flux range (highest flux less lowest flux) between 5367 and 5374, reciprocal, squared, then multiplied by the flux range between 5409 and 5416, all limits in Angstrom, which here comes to 40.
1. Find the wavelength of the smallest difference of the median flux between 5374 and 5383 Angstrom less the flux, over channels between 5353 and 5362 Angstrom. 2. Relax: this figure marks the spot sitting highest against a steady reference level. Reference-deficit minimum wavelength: 5353.69 Angstrom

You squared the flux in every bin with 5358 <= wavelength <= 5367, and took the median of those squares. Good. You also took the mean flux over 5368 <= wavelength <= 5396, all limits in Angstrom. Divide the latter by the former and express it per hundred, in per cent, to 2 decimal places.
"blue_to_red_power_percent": 6.01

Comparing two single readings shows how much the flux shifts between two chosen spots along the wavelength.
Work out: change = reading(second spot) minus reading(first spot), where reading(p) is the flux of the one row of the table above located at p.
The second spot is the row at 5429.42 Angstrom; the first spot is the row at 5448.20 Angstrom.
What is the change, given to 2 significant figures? -1.6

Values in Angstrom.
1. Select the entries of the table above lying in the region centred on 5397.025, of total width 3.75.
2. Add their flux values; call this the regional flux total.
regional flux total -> 48.8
